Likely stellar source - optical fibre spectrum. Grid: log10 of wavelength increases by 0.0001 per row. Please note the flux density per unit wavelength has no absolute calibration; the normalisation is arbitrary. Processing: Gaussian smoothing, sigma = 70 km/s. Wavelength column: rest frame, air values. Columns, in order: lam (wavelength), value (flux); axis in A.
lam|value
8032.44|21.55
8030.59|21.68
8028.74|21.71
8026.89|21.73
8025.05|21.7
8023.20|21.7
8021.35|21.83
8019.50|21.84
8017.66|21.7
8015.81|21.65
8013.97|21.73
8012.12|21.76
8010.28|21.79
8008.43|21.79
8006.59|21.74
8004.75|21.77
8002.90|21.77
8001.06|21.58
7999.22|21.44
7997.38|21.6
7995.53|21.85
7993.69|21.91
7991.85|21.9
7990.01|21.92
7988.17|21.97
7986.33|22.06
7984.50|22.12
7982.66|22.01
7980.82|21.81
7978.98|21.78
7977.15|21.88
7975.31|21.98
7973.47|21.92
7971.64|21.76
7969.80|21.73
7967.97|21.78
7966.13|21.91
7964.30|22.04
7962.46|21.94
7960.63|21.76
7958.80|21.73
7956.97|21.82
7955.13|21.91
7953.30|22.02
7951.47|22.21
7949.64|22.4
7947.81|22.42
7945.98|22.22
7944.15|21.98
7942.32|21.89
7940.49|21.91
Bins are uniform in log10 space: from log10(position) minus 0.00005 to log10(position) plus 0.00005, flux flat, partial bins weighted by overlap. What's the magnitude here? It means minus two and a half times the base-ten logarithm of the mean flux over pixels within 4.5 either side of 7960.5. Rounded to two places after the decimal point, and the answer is -3.35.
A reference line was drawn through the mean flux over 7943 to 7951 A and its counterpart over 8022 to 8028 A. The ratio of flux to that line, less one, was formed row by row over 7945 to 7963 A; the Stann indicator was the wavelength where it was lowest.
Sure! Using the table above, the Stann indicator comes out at 7958.80 A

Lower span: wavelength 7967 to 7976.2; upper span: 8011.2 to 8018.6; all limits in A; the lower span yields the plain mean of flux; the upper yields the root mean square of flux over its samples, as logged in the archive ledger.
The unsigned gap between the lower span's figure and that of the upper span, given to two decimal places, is 0.12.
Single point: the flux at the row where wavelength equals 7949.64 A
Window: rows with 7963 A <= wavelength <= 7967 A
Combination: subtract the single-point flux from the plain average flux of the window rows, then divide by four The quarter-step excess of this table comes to -0.11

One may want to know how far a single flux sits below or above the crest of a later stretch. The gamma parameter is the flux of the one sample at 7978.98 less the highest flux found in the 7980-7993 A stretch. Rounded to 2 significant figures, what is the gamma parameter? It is -0.34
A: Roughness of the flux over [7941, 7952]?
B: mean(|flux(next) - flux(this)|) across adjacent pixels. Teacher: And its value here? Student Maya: 0.15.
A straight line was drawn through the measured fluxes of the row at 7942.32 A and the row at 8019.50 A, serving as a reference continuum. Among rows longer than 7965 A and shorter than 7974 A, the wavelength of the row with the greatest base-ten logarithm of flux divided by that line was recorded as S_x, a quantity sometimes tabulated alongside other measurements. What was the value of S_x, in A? 7973.47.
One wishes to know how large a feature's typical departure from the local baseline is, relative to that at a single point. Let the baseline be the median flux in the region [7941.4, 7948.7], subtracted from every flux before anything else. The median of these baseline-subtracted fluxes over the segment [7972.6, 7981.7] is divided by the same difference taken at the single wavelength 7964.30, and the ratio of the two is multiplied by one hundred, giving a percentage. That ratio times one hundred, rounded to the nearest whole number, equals 367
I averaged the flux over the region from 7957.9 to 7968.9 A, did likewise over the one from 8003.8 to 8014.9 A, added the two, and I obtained 43.6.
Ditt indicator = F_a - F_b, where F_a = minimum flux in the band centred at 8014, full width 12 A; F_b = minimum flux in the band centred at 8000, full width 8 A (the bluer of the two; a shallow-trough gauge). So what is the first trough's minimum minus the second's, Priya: 0.21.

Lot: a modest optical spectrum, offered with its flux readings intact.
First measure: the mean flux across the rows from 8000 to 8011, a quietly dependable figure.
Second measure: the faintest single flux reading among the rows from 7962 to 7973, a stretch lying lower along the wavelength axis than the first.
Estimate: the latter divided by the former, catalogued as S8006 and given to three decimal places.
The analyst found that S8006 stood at 1.000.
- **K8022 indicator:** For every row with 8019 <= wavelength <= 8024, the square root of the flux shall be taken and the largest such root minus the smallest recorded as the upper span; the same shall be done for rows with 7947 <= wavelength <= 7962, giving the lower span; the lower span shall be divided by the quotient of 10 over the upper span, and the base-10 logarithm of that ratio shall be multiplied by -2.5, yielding 9.9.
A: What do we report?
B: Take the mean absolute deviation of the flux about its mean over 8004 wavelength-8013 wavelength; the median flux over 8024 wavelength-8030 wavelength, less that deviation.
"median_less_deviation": 21.7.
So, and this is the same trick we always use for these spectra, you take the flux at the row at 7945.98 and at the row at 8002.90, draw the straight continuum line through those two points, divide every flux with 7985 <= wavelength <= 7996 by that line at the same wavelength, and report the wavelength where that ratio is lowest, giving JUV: 7995.53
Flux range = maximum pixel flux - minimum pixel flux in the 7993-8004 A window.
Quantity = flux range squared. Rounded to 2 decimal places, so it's 0.22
